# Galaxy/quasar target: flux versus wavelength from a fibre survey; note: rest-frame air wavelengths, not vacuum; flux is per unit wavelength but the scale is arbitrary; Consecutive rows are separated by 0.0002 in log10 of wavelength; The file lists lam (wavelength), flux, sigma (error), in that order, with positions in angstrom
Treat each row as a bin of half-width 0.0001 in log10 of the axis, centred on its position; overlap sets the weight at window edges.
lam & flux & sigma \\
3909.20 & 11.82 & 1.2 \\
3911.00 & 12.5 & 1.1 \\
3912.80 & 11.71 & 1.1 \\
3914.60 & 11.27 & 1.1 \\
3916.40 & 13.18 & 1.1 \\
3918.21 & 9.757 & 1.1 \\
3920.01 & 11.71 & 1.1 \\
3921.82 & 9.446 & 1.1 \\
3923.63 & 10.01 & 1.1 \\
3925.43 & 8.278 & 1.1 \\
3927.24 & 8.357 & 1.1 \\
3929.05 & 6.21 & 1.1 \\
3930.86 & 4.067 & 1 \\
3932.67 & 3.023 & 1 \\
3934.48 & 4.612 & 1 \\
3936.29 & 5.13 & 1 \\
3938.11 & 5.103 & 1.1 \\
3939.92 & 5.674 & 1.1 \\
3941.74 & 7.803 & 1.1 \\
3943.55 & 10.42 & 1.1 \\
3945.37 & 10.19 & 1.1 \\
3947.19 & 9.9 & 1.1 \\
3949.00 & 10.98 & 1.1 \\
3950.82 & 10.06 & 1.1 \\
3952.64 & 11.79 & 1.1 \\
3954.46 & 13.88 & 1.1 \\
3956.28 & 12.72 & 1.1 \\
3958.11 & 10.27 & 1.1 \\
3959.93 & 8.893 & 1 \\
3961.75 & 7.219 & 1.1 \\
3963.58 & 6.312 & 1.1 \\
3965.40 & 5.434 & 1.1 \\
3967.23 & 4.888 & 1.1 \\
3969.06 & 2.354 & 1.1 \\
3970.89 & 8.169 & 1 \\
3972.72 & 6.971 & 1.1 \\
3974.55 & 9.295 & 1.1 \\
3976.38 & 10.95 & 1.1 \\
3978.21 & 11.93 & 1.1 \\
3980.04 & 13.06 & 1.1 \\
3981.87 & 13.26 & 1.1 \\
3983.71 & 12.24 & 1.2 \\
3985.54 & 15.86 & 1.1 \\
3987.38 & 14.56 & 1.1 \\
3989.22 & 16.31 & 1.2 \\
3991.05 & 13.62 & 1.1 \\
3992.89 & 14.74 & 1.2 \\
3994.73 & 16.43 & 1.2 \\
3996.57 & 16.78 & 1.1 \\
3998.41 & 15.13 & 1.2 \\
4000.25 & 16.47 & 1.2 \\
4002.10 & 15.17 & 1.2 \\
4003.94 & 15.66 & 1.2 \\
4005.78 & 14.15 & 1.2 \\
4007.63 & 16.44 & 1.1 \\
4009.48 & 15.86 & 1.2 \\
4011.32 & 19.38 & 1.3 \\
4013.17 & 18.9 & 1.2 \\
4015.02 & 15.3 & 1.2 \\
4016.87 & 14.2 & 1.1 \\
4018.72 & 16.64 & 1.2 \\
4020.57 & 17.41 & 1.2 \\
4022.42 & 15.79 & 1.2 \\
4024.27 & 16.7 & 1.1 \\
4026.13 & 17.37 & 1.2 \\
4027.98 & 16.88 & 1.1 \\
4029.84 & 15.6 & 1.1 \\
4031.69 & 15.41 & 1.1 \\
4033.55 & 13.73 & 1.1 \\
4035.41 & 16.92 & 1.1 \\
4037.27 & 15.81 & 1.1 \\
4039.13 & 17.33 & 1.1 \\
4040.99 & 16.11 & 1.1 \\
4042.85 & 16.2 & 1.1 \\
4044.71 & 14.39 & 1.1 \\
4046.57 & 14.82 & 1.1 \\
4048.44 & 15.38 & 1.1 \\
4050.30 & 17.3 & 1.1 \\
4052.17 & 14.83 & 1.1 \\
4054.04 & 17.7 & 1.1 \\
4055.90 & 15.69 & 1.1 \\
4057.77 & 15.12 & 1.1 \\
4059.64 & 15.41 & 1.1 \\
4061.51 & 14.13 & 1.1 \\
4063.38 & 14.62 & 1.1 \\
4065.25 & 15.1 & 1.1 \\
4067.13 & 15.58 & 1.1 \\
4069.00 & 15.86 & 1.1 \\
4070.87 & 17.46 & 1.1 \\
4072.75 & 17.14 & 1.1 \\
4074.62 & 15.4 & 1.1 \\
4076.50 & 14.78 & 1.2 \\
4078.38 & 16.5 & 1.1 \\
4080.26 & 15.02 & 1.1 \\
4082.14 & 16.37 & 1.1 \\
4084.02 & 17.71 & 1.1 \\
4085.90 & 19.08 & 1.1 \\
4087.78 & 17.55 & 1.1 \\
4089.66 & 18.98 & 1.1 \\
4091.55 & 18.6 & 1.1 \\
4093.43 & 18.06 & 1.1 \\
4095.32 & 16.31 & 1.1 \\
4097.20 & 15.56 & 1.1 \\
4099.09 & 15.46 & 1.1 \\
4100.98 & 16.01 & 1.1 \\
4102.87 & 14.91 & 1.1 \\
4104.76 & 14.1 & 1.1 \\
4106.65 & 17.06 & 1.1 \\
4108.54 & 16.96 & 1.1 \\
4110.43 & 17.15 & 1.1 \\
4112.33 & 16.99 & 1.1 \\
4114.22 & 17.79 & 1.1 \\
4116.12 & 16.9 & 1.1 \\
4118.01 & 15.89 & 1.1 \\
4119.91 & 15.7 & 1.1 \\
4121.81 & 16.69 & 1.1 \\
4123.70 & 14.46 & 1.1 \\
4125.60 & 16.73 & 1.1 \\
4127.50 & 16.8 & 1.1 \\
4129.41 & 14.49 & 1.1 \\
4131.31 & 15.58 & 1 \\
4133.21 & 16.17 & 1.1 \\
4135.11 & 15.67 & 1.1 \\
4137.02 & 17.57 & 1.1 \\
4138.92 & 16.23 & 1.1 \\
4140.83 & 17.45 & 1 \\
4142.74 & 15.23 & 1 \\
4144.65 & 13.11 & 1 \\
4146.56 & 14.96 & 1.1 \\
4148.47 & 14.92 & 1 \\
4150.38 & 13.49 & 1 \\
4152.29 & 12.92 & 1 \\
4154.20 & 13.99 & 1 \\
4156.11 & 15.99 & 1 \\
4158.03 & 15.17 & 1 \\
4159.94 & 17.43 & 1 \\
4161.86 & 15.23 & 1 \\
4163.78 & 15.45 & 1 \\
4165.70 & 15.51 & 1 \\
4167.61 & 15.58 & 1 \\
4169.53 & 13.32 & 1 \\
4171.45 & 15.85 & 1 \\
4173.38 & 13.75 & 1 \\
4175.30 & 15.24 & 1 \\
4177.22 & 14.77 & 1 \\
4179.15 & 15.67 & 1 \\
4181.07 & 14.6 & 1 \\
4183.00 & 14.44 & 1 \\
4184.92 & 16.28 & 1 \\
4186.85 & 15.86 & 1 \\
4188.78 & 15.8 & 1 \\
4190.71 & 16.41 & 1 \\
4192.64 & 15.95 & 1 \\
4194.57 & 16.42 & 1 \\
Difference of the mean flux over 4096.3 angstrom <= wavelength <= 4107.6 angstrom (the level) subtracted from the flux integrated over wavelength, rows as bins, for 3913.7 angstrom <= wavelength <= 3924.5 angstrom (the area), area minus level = 102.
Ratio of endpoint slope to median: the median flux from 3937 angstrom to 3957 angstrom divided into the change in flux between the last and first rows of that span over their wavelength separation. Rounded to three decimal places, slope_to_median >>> 0.041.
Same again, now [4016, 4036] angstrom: 0.009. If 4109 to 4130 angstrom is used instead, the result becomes -0.008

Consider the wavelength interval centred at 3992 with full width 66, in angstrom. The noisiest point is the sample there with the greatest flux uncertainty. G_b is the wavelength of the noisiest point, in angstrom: 4011.32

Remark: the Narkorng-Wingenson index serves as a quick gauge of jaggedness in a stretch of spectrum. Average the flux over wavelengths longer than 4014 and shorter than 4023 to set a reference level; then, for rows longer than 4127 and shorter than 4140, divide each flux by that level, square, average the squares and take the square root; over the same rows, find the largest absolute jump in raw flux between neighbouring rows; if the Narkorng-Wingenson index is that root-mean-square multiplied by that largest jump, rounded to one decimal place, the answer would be 2.3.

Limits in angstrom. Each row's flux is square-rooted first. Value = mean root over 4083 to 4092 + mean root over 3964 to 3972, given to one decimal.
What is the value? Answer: 6.5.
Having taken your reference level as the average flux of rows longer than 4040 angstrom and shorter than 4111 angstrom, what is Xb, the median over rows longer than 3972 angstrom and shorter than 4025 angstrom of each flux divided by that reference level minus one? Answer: -0.05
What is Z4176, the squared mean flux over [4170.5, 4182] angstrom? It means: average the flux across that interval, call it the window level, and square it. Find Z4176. 224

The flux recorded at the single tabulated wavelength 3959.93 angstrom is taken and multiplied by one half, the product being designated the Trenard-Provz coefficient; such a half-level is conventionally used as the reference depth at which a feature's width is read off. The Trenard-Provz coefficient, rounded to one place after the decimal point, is 4.4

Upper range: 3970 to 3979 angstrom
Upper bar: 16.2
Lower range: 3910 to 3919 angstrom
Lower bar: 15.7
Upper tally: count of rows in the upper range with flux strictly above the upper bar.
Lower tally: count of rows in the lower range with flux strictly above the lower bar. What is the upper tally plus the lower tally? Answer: 0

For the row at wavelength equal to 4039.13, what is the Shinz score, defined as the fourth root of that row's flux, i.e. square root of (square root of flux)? 2.0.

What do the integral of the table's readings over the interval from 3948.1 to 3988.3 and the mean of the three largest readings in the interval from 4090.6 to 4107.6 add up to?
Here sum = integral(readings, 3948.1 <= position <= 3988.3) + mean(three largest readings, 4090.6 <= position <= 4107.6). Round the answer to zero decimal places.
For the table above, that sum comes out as 422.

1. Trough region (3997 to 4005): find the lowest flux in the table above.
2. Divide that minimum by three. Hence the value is 5.0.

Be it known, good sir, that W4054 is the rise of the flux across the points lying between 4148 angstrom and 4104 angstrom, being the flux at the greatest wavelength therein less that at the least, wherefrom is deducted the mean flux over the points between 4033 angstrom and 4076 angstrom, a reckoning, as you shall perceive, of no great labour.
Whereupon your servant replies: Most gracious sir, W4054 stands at -14.9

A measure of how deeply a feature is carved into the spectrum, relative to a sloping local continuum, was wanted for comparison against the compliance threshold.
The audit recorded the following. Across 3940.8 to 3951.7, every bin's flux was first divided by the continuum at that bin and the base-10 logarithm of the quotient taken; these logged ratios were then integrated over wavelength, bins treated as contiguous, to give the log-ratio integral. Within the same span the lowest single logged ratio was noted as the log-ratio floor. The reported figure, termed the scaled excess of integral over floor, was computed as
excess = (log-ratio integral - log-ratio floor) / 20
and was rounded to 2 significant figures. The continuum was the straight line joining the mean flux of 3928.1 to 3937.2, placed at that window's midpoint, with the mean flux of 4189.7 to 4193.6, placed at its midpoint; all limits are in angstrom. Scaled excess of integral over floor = 0.14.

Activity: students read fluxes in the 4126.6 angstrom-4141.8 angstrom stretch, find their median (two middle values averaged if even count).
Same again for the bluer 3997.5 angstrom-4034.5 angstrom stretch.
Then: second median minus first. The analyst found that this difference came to 0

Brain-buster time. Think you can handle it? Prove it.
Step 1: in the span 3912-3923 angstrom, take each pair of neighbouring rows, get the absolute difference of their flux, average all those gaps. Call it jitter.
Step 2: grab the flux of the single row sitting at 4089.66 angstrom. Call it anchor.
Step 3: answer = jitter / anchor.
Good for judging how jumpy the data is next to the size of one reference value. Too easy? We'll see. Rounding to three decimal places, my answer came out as 0.105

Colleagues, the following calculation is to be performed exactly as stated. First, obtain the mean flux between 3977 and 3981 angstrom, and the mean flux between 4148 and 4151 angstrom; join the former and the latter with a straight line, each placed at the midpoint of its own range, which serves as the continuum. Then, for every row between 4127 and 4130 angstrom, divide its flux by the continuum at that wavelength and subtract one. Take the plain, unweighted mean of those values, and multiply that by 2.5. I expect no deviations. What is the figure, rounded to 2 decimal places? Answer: 0.30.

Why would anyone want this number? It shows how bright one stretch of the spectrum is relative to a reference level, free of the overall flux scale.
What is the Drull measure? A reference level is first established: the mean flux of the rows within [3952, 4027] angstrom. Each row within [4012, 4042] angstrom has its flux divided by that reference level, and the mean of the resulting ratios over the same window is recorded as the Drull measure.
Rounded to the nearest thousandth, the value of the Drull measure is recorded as 1.238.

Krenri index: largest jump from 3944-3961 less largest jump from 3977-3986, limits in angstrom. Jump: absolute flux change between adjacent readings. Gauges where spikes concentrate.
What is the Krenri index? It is -1.2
